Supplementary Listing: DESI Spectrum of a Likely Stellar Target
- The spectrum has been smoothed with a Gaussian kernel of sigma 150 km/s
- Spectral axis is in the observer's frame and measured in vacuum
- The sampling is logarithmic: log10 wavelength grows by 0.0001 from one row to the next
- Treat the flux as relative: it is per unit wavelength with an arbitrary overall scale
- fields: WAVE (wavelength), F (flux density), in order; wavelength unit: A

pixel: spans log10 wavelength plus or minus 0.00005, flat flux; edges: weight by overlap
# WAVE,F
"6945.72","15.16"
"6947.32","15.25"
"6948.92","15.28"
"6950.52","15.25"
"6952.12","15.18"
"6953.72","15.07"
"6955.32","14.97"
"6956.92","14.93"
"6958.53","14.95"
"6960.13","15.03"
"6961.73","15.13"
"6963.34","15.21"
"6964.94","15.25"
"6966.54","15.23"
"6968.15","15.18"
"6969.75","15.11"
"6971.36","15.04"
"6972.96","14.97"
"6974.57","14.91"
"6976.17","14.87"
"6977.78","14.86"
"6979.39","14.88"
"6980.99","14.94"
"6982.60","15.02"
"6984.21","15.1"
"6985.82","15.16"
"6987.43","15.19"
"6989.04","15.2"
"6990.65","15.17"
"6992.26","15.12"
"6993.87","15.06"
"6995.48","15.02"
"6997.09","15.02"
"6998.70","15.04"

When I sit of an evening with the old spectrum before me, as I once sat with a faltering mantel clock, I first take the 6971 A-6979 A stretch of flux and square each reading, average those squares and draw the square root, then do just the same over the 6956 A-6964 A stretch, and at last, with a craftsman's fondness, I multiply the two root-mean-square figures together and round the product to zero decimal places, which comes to 225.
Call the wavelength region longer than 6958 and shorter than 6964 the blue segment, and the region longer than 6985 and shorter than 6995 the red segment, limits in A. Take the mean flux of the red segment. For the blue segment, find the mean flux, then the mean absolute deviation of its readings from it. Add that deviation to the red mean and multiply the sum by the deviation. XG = 1.4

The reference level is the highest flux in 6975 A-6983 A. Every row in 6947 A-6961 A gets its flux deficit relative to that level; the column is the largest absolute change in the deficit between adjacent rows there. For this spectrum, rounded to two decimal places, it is 0.11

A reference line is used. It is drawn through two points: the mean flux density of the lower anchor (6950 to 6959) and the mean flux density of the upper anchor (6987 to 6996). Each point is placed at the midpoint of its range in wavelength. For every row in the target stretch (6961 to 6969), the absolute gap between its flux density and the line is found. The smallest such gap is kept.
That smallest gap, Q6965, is 0.06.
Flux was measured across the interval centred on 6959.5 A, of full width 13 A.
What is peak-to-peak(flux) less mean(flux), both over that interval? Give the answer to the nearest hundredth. -14.75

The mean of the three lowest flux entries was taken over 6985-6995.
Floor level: 15.1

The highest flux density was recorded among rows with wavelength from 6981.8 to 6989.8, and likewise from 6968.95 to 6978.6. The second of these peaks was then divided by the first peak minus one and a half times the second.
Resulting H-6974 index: -2.024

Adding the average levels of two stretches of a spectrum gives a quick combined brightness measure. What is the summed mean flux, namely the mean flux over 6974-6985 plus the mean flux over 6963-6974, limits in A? 30.1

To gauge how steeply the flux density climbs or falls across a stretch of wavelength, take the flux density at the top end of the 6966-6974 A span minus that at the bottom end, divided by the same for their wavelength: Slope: -0.04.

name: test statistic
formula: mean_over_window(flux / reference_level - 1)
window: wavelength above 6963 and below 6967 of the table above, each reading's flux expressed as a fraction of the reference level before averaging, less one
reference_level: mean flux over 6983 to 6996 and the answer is 0.007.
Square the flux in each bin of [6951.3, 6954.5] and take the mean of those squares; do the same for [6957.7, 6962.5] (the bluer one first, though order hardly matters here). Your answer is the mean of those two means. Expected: 227.4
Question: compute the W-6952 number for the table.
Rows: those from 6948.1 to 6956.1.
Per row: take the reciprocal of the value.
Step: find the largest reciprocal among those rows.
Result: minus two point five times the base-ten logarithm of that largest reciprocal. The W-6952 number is 2.94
